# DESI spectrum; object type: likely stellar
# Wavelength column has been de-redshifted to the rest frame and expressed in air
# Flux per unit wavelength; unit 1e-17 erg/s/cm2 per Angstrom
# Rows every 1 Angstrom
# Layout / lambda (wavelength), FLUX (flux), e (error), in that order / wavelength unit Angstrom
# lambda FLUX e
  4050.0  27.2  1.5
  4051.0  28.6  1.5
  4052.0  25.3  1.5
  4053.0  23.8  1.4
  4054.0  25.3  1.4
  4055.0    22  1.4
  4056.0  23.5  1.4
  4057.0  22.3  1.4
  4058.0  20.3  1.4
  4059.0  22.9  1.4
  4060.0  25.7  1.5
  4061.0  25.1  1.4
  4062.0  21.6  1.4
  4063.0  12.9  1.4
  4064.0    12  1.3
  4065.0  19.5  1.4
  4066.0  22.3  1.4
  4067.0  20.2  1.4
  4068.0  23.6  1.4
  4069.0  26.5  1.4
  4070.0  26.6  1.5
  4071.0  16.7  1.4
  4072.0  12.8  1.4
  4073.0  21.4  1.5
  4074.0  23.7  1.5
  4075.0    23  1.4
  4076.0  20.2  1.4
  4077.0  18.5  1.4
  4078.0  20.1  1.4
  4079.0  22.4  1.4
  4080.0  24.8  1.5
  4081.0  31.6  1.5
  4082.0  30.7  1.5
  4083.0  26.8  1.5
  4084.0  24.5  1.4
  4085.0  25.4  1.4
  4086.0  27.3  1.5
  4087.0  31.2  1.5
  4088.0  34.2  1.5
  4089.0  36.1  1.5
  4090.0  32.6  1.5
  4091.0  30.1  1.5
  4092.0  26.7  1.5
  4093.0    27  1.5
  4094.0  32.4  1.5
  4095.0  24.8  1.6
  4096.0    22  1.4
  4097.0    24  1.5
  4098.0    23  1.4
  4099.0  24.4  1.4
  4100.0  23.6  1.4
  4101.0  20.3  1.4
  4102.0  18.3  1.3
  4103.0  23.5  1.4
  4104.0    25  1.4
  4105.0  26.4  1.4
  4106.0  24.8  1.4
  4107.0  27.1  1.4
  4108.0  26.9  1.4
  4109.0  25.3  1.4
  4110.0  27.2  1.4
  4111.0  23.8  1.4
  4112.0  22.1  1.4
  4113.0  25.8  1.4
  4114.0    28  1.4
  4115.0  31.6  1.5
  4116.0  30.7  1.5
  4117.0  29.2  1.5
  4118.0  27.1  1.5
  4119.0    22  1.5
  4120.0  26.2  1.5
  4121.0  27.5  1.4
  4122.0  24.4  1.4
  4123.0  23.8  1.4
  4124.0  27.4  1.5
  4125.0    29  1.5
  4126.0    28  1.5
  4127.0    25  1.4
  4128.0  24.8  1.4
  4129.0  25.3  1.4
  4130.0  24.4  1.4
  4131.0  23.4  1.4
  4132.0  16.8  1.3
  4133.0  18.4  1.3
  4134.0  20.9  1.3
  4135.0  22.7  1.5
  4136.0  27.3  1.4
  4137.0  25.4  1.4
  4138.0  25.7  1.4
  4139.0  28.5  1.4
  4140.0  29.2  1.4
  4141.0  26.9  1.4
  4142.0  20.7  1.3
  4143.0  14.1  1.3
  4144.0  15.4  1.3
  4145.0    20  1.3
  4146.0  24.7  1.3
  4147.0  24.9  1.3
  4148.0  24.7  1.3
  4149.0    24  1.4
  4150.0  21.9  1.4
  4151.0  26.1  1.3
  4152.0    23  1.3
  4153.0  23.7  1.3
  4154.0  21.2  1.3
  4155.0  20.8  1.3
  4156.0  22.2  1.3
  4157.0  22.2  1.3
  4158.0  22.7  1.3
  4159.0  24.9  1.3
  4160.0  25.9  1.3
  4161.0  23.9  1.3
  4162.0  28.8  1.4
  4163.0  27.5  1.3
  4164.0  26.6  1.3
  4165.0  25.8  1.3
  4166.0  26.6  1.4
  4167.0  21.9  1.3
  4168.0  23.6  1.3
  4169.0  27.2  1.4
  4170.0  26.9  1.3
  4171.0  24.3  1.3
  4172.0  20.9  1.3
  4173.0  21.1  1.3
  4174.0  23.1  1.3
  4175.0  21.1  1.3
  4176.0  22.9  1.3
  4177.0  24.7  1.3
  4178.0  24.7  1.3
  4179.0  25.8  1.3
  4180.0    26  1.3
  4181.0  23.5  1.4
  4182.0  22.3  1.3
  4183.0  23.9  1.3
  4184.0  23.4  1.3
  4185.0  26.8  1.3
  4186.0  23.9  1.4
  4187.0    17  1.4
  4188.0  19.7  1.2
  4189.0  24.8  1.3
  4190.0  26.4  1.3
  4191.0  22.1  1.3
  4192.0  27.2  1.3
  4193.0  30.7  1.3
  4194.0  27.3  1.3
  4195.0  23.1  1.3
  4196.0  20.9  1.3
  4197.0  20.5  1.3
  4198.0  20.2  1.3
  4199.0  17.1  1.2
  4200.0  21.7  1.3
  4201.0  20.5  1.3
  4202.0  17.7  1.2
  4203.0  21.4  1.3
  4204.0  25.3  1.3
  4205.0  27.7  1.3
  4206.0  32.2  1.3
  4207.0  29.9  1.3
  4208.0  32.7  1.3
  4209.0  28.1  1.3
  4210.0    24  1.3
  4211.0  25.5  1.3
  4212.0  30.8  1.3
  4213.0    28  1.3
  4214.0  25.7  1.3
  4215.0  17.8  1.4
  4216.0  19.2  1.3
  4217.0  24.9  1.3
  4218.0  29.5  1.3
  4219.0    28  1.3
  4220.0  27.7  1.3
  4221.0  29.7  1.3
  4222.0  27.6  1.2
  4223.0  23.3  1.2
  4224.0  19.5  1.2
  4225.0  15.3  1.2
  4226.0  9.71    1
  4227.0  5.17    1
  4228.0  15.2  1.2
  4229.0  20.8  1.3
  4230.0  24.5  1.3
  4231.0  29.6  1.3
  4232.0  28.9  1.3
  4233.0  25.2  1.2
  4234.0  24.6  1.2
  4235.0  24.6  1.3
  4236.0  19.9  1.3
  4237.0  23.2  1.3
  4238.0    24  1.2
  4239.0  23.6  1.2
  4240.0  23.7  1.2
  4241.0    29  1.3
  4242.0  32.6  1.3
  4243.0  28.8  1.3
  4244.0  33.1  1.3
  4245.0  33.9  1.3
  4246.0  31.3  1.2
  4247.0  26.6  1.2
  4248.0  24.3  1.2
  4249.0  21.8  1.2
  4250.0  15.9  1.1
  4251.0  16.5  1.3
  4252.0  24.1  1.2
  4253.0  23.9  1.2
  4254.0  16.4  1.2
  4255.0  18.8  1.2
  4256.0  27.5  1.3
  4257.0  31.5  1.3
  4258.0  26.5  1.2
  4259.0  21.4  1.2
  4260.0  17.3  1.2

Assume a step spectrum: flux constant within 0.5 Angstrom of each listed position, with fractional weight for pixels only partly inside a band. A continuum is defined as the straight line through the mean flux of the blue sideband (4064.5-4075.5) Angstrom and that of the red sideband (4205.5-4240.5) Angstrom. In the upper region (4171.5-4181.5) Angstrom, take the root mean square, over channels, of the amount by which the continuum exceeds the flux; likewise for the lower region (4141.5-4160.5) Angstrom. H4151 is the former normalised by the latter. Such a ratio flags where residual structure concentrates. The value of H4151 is 0.57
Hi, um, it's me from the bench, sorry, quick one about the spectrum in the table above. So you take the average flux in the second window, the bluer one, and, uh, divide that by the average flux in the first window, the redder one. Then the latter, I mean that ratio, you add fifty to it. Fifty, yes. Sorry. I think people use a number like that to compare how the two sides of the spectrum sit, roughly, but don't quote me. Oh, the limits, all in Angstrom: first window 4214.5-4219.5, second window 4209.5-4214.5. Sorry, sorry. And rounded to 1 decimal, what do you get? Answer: 51.1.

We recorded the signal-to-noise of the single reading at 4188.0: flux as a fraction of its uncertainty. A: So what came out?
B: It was 16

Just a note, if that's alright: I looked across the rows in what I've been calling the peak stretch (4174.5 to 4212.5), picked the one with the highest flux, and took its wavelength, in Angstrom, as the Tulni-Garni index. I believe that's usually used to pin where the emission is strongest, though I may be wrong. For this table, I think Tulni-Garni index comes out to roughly 4208.0 Angstrom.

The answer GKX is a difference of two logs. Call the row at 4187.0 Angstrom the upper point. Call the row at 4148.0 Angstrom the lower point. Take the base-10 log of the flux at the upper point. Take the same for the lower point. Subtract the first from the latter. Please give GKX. 0.16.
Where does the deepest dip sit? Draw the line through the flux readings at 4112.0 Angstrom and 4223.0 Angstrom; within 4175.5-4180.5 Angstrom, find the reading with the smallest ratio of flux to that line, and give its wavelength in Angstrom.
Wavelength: 4176.0 Angstrom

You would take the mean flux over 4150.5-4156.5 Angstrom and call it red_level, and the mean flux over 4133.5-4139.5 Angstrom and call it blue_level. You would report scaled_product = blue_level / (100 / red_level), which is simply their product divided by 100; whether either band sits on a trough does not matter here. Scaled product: 5.73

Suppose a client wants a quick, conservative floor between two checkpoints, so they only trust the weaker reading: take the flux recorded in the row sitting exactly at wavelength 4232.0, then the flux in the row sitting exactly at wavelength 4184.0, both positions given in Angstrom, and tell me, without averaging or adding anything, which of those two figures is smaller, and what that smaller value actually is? 23.4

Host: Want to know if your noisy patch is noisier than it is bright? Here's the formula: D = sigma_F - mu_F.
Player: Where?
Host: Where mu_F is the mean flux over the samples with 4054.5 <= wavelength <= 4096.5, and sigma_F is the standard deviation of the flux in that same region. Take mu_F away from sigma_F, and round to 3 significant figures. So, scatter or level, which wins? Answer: -18.7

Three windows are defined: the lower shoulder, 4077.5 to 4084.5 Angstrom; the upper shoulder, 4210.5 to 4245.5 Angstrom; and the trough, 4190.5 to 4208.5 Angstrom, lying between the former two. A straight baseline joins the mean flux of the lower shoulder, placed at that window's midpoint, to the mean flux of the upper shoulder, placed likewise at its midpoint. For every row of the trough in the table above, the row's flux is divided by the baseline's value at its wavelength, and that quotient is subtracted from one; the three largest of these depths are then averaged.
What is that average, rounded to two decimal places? 0.26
